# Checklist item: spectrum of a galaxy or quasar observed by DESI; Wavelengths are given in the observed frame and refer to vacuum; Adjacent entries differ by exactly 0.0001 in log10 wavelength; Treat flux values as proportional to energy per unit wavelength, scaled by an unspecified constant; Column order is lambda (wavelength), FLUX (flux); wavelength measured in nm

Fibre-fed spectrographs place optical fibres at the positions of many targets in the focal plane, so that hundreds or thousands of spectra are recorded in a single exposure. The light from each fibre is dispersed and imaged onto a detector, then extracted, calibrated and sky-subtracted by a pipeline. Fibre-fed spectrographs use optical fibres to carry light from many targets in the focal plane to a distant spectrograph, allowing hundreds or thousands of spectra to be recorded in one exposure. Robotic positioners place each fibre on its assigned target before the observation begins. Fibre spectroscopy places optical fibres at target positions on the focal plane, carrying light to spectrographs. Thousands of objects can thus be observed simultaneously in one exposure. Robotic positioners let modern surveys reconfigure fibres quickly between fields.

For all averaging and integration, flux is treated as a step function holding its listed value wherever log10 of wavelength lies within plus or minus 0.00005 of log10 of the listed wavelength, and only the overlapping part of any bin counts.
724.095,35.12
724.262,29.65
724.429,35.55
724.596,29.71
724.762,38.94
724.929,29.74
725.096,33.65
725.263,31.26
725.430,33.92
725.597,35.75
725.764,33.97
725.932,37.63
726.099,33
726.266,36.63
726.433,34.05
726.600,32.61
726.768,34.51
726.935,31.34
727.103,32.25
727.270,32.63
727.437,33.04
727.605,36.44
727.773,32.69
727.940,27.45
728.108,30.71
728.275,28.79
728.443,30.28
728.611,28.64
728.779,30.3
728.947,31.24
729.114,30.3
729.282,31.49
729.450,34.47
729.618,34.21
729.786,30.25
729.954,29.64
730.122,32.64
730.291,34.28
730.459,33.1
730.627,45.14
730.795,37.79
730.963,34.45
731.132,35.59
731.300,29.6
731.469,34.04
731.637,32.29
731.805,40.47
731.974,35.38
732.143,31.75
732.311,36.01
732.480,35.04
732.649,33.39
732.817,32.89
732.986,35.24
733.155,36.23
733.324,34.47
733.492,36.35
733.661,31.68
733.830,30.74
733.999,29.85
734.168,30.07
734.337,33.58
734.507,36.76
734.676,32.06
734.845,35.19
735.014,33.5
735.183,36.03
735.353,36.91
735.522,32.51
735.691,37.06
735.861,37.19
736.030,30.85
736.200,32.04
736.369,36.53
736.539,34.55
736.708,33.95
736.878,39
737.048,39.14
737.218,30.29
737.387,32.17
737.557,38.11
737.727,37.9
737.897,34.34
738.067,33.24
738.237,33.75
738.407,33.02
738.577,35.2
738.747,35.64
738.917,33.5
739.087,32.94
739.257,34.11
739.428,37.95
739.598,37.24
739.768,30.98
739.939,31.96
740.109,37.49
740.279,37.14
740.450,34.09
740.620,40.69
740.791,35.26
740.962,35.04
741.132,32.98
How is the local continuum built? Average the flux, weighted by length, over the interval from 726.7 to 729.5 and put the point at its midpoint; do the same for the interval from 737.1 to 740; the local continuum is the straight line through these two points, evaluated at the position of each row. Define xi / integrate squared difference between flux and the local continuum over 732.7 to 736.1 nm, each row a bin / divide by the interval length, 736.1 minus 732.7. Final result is 6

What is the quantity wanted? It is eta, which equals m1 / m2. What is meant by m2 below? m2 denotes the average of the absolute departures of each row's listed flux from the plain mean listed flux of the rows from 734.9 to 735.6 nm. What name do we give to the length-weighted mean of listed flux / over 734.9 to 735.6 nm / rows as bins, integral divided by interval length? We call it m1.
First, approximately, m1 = 34.8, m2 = 1.7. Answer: 20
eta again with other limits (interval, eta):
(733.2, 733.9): 16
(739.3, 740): 11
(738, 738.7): 49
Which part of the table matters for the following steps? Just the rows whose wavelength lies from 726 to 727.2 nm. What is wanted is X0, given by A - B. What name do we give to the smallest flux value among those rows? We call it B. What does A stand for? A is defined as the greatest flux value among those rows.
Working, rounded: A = 36.63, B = 31.34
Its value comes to 5.3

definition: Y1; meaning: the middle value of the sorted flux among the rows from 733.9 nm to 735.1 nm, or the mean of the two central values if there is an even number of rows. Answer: 33.5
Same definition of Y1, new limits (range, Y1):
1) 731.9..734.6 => 34.0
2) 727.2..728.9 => 30.5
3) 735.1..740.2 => 34.4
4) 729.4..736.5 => 34.2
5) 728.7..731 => 32.9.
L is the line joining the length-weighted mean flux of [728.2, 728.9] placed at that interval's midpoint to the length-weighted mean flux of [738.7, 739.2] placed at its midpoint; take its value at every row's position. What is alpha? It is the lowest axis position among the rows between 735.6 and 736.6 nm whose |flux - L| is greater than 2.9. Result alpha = 735.691 nm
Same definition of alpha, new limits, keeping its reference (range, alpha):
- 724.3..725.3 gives 724.429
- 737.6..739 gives 737.727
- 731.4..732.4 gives 731.469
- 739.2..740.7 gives 739.428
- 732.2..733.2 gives 732.311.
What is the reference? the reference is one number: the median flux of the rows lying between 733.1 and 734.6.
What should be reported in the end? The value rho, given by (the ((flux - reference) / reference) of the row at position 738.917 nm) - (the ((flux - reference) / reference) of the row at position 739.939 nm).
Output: 0.05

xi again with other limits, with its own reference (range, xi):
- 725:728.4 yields 10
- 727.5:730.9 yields 14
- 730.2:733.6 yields 17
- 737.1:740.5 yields 6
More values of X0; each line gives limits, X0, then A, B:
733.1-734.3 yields 6.5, 36.35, 29.85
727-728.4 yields 9.0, 36.44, 27.45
